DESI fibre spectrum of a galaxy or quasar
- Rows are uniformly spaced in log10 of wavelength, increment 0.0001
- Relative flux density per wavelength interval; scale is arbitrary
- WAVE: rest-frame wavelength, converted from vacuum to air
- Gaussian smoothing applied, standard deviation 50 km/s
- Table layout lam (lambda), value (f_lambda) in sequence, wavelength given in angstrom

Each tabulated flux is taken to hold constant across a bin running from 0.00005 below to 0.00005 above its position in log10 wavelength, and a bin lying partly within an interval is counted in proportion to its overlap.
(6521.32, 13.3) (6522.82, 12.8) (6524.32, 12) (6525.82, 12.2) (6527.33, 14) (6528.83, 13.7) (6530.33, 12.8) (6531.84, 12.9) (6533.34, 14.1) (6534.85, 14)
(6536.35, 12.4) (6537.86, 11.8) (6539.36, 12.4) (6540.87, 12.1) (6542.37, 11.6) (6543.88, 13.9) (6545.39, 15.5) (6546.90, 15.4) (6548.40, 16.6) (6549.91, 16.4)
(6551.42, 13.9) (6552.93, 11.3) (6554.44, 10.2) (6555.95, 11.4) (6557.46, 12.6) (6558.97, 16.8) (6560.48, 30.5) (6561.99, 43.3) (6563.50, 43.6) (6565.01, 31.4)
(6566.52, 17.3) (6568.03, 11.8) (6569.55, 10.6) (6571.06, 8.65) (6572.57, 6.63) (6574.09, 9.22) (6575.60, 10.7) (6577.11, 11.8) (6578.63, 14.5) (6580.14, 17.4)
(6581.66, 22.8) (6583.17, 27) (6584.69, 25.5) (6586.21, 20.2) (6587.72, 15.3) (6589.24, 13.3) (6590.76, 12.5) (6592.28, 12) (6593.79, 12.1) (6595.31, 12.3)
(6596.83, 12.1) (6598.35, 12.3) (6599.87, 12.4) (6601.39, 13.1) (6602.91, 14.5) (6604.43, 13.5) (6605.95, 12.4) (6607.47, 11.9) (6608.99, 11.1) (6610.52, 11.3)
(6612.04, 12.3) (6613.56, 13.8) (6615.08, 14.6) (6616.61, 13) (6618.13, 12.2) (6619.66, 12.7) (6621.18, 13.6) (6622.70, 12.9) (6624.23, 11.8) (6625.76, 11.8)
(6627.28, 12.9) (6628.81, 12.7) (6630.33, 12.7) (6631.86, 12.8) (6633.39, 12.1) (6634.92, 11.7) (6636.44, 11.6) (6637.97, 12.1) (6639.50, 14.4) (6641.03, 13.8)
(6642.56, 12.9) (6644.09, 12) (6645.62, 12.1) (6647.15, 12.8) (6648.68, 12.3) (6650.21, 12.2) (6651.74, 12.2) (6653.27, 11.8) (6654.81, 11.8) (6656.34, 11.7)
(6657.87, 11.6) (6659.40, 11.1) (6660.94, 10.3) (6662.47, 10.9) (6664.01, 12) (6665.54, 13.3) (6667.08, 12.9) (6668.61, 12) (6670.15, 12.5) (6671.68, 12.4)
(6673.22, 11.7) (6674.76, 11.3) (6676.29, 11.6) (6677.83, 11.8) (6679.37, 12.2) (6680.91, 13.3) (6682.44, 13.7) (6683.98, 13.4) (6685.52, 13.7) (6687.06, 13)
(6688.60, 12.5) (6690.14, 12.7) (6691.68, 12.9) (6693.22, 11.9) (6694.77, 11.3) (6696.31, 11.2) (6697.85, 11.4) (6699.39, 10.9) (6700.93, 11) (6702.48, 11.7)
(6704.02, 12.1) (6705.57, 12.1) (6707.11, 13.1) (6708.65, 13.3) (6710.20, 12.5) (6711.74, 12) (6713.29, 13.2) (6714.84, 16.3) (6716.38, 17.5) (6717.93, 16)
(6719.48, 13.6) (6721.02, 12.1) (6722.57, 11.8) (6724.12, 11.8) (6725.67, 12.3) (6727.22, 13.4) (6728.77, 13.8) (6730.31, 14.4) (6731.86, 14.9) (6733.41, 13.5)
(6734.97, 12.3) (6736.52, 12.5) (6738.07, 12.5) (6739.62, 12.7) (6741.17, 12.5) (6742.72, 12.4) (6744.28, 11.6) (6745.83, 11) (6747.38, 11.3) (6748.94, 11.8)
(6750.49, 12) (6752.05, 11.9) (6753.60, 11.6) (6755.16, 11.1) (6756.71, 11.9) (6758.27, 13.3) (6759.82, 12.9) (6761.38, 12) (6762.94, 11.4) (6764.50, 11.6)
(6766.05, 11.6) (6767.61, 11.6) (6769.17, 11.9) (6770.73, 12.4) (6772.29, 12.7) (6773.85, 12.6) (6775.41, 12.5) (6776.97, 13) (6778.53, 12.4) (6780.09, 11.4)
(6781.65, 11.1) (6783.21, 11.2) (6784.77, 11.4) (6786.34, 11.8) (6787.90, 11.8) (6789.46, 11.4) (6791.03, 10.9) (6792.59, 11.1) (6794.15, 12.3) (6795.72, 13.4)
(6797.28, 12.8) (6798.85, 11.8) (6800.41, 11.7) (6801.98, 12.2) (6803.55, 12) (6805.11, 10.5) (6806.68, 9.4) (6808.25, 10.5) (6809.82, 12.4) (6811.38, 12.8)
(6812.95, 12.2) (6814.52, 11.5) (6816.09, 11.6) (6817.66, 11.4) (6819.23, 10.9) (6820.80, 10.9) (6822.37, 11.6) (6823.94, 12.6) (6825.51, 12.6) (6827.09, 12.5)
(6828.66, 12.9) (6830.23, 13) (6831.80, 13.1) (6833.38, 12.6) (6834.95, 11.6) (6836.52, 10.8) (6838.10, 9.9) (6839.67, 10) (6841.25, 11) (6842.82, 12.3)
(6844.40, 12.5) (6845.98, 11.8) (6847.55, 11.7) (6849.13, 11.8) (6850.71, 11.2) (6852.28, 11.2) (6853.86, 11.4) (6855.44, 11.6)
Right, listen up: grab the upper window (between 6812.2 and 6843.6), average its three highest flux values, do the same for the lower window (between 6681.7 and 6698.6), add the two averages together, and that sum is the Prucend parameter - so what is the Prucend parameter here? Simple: 26.6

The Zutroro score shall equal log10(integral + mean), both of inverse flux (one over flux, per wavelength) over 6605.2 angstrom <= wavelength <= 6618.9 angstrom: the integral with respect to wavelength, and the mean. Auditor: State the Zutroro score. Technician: 0.073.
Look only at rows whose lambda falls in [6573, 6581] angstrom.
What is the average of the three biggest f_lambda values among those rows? 14.6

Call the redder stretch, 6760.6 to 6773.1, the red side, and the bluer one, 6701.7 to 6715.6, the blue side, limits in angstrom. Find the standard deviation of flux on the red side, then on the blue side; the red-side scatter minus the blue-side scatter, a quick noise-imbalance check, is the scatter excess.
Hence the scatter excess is -0.9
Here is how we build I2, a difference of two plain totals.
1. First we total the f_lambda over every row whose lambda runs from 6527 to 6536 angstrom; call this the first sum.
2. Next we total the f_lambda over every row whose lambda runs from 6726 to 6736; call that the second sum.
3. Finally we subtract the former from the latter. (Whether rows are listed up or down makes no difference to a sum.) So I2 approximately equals 1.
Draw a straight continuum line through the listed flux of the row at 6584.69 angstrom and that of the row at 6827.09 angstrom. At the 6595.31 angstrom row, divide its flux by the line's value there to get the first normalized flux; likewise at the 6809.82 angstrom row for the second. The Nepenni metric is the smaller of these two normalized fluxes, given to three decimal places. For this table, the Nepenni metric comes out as 0.493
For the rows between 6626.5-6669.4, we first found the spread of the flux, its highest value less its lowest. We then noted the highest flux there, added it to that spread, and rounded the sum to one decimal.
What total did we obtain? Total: 18.5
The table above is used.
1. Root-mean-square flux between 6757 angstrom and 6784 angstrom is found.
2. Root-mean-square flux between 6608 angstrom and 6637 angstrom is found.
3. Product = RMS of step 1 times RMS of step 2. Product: 152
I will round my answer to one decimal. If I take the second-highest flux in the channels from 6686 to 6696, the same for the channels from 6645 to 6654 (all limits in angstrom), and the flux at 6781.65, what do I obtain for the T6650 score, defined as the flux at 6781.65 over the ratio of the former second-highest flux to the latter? 10.6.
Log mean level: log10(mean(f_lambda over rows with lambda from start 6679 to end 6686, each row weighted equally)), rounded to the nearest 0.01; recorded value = 1.12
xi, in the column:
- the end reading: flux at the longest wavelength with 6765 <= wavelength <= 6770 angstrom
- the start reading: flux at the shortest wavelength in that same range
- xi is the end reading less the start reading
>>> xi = 0.30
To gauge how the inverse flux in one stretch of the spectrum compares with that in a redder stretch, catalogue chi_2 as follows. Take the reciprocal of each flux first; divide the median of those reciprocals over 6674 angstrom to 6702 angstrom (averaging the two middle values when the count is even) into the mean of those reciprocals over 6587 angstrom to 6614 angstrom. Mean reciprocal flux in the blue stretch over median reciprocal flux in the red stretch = 0.96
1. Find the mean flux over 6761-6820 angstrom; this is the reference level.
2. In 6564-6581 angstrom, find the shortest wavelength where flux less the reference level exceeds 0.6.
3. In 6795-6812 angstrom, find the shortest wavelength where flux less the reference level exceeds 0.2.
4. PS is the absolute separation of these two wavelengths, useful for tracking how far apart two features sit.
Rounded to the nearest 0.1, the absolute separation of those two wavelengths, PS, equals 230.7 angstrom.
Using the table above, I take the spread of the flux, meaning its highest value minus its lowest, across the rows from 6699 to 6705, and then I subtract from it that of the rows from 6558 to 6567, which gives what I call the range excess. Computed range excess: -26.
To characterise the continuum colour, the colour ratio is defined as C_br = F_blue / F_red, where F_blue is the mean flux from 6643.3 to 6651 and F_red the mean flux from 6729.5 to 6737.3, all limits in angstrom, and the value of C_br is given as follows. 0.91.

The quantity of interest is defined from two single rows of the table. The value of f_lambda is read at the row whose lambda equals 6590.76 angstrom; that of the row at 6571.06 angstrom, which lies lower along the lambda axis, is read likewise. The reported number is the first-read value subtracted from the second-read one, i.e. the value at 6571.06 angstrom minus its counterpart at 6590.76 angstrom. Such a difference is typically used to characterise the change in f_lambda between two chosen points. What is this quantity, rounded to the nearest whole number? -4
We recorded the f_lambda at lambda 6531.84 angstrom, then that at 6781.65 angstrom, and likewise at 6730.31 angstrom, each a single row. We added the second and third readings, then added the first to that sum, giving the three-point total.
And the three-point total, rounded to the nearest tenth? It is 38.4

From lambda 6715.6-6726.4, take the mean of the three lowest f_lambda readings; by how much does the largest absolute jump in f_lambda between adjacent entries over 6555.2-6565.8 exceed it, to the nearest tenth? 1.8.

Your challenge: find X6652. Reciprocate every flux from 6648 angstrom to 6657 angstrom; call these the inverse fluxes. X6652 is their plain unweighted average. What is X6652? 0.0834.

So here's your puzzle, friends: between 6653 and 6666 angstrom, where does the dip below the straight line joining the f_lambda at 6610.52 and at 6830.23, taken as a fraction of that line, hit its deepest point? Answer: 6660.94 angstrom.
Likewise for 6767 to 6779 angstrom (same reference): 6767.61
